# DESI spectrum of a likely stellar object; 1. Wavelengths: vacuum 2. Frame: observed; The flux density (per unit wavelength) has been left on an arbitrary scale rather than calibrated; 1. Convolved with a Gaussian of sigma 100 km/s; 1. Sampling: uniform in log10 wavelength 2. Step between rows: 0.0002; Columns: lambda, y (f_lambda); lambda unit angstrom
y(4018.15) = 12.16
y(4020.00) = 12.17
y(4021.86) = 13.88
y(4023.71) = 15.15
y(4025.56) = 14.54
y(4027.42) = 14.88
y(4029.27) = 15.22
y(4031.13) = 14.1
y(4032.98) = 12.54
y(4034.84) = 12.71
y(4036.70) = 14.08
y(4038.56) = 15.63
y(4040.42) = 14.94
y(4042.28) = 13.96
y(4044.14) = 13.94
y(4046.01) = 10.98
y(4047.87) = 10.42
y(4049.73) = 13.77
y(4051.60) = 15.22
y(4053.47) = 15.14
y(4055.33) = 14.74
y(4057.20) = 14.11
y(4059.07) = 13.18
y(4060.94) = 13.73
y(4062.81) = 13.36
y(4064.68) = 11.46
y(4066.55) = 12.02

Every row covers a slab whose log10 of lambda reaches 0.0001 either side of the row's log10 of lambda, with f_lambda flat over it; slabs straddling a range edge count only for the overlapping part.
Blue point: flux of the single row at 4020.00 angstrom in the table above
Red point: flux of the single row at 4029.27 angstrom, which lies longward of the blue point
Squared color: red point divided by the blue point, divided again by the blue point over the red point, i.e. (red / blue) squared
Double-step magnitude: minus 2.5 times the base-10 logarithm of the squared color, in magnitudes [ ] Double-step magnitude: -0.5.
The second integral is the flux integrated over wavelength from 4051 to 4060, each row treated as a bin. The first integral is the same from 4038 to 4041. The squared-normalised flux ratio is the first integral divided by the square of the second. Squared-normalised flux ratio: 0.003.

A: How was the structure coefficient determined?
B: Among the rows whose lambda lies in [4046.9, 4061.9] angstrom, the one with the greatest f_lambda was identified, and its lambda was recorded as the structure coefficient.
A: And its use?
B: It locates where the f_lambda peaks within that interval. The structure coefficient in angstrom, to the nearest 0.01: 4051.60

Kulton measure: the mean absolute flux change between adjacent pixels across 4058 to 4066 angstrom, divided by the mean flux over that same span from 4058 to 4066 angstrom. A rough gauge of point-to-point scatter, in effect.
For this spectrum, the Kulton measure 0.073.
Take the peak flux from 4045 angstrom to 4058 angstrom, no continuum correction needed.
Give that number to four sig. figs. 15.22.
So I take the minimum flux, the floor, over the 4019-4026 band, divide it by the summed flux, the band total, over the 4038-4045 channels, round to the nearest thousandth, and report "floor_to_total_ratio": 0.208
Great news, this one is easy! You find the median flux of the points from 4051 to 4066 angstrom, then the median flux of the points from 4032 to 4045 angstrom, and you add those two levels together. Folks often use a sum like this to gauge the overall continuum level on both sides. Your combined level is 27.9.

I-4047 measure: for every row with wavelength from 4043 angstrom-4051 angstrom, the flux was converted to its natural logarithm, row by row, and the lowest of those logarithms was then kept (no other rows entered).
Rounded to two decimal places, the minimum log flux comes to 2.34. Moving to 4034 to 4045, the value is 2.54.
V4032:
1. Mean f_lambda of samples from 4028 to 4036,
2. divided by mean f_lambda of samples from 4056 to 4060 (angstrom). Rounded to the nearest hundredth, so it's 1.00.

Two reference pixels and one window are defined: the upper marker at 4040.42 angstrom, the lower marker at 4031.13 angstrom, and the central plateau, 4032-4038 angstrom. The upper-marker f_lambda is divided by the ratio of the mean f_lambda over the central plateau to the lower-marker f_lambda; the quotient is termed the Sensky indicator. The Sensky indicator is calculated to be 16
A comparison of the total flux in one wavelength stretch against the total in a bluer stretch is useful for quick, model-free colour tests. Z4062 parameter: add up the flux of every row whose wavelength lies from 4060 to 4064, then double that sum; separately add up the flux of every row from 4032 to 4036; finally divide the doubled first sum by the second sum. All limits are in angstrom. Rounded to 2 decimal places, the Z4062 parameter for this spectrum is 2.15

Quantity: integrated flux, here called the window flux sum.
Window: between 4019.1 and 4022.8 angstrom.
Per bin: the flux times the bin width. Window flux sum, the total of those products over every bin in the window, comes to 48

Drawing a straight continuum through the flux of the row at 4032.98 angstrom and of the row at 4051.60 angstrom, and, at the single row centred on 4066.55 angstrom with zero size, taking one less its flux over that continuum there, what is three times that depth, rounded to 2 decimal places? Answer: 0.92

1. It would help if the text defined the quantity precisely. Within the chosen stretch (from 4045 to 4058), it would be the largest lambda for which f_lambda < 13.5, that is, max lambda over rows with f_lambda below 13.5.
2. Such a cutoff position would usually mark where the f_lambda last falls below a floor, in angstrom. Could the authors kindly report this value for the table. 4047.87 angstrom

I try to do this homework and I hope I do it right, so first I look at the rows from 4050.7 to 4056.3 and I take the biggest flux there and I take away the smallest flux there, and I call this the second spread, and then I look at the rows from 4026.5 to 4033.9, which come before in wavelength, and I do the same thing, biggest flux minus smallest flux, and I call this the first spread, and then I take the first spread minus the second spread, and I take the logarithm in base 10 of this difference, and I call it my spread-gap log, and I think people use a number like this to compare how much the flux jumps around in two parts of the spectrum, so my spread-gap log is 0.34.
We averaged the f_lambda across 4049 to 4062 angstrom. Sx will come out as 14.3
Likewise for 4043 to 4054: 13.2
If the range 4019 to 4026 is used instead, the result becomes 13.9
